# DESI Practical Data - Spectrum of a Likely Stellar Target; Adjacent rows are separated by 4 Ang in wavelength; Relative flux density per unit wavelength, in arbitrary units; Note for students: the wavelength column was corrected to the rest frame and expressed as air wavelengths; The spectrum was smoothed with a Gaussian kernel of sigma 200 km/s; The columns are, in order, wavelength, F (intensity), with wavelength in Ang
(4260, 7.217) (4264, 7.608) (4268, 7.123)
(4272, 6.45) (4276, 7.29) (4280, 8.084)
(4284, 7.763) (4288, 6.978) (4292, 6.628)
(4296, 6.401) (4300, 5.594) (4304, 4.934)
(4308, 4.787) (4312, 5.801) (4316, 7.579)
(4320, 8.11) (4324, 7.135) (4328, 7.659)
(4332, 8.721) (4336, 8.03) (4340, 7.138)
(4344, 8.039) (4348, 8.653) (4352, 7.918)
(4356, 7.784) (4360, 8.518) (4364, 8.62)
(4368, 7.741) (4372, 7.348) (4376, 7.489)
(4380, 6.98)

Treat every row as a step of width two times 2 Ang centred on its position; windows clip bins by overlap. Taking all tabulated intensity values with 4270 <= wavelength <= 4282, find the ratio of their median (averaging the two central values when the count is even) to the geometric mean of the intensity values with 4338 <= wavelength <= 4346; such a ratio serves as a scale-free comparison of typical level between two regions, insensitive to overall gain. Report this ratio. 0.962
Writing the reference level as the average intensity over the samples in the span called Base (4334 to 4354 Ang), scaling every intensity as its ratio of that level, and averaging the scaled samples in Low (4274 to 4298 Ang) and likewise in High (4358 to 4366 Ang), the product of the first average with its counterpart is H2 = 0.97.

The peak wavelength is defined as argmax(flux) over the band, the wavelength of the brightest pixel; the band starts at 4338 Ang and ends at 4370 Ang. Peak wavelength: 4348 Ang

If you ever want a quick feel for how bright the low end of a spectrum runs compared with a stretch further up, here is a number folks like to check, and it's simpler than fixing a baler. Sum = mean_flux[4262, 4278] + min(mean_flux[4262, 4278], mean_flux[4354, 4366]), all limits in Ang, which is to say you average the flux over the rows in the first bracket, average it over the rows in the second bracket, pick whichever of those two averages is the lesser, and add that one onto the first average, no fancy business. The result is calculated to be 14.2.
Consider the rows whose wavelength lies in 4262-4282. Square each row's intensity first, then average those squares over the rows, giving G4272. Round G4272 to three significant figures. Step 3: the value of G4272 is 53.7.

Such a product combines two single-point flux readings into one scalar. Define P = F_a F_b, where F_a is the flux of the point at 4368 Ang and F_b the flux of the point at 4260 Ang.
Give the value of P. 56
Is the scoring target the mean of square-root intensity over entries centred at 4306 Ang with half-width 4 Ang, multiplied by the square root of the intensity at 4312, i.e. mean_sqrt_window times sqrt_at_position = 5.3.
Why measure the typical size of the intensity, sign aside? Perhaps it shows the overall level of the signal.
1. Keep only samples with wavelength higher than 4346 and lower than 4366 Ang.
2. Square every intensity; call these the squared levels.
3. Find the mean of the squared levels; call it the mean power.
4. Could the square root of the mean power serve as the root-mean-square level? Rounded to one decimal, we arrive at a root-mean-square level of 8.3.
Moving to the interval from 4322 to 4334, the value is 7.9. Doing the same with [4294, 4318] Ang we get 5.9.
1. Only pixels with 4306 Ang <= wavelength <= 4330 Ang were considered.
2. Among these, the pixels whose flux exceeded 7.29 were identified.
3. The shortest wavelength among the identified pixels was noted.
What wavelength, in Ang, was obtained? 4316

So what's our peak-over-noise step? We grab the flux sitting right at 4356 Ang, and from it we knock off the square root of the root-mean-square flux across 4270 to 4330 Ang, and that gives 5.2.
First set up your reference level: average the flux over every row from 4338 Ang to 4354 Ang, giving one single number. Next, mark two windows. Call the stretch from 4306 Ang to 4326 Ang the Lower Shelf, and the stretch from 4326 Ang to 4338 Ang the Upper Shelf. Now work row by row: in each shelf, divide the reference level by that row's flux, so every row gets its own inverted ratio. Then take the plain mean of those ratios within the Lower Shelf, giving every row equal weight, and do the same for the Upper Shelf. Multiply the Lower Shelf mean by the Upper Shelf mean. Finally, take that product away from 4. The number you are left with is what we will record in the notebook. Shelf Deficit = 2.8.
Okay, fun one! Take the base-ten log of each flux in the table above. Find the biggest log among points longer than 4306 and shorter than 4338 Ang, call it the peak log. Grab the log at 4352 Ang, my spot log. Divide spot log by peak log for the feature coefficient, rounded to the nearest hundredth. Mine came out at 0.96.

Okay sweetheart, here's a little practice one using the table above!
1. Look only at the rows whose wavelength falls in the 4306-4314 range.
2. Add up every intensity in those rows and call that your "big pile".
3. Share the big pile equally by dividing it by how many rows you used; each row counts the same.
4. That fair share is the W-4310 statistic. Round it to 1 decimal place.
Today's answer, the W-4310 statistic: 5.3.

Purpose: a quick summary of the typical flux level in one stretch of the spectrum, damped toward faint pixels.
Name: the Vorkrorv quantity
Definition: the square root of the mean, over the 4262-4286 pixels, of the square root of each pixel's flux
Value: 1.65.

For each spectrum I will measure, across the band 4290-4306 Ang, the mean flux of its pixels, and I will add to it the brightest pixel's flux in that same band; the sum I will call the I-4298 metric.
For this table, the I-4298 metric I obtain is 12.5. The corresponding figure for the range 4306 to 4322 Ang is 14.7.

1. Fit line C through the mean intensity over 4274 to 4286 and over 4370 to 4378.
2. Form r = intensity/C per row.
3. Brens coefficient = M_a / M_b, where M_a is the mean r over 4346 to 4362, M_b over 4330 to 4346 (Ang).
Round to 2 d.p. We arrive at 1.04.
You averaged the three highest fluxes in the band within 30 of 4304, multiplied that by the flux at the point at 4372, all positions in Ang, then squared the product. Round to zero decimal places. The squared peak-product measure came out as 3724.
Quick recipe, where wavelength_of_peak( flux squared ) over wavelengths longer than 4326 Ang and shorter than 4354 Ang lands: 4332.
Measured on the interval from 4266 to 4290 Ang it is 4280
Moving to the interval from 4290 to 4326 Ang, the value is 4320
